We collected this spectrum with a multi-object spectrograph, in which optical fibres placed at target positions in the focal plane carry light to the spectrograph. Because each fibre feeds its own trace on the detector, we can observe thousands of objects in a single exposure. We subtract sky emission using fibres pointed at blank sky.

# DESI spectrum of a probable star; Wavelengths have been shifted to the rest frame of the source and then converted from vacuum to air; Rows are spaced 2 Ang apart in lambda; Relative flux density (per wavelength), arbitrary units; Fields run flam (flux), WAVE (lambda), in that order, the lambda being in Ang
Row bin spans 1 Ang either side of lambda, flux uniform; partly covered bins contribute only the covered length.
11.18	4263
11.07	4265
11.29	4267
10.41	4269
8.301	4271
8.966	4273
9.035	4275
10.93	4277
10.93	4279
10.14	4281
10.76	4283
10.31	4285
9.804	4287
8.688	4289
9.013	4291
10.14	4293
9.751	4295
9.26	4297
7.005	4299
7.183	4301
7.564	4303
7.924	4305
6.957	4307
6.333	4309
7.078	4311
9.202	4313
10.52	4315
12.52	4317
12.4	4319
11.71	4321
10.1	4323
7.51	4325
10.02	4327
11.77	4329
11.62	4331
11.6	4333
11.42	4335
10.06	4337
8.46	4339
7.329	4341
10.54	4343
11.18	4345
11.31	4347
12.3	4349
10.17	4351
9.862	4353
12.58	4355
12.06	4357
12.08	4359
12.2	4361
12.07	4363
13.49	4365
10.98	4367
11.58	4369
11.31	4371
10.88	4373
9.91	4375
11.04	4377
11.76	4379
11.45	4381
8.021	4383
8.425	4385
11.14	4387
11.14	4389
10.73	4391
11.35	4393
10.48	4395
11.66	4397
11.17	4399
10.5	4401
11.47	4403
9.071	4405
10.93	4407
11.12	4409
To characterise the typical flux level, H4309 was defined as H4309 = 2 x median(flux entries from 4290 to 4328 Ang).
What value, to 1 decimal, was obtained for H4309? 18.4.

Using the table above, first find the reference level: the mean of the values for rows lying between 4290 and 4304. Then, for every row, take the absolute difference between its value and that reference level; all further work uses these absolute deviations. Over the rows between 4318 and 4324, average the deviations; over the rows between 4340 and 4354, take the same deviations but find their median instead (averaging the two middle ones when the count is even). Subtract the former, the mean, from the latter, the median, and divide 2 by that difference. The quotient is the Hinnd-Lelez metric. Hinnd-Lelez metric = -2.3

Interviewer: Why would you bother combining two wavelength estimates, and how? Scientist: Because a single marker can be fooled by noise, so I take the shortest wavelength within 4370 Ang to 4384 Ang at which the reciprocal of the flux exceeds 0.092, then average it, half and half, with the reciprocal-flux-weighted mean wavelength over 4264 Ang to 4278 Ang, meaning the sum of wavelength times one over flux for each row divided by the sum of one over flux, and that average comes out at 4323.1 Ang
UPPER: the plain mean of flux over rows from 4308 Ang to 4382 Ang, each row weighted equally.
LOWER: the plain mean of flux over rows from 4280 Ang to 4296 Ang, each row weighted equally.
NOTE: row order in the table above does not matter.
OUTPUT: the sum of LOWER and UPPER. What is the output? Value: 20.6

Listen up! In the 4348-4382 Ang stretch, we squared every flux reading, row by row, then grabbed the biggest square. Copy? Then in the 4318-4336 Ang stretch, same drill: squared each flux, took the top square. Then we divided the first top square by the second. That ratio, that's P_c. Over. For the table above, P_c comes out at 1.18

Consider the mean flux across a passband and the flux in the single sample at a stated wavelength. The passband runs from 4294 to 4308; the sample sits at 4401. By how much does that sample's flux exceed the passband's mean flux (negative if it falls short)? 2.6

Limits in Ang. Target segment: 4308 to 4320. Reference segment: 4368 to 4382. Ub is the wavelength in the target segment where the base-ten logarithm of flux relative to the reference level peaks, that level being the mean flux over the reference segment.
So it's 4317 Ang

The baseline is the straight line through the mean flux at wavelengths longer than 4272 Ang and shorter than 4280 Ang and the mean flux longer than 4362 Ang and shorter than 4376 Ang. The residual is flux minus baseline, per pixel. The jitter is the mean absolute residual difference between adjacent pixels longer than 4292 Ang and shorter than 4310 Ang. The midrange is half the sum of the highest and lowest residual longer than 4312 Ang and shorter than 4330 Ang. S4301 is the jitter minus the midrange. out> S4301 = 1.39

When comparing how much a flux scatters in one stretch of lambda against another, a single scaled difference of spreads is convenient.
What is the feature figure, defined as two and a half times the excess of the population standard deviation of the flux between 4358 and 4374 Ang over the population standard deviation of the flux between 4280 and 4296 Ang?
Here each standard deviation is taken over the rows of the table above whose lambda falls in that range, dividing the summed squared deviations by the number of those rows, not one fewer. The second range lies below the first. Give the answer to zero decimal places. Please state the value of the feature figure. 0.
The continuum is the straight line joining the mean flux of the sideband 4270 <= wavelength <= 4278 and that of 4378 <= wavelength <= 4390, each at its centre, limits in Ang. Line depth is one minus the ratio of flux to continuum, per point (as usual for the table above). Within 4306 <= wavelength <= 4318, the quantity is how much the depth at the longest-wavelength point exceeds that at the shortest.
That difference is -0.57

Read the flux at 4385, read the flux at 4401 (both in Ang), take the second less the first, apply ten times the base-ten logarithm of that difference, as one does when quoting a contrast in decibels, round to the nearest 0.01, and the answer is 3.17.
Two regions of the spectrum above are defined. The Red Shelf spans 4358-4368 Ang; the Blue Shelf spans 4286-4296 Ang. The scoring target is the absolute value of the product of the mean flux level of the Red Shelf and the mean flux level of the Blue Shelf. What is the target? 115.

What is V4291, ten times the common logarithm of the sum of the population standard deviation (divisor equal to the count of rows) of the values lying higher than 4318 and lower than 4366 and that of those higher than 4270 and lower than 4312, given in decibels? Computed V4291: 4.69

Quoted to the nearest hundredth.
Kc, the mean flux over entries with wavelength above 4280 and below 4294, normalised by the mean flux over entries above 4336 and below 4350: 0.97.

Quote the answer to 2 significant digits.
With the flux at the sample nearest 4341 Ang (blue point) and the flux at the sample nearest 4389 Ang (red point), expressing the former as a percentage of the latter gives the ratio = 66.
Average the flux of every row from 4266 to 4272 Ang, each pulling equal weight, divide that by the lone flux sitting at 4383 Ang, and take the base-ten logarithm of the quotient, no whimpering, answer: 0.10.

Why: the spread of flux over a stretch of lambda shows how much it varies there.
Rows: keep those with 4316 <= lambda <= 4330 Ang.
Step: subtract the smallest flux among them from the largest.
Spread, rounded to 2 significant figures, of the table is 5.0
